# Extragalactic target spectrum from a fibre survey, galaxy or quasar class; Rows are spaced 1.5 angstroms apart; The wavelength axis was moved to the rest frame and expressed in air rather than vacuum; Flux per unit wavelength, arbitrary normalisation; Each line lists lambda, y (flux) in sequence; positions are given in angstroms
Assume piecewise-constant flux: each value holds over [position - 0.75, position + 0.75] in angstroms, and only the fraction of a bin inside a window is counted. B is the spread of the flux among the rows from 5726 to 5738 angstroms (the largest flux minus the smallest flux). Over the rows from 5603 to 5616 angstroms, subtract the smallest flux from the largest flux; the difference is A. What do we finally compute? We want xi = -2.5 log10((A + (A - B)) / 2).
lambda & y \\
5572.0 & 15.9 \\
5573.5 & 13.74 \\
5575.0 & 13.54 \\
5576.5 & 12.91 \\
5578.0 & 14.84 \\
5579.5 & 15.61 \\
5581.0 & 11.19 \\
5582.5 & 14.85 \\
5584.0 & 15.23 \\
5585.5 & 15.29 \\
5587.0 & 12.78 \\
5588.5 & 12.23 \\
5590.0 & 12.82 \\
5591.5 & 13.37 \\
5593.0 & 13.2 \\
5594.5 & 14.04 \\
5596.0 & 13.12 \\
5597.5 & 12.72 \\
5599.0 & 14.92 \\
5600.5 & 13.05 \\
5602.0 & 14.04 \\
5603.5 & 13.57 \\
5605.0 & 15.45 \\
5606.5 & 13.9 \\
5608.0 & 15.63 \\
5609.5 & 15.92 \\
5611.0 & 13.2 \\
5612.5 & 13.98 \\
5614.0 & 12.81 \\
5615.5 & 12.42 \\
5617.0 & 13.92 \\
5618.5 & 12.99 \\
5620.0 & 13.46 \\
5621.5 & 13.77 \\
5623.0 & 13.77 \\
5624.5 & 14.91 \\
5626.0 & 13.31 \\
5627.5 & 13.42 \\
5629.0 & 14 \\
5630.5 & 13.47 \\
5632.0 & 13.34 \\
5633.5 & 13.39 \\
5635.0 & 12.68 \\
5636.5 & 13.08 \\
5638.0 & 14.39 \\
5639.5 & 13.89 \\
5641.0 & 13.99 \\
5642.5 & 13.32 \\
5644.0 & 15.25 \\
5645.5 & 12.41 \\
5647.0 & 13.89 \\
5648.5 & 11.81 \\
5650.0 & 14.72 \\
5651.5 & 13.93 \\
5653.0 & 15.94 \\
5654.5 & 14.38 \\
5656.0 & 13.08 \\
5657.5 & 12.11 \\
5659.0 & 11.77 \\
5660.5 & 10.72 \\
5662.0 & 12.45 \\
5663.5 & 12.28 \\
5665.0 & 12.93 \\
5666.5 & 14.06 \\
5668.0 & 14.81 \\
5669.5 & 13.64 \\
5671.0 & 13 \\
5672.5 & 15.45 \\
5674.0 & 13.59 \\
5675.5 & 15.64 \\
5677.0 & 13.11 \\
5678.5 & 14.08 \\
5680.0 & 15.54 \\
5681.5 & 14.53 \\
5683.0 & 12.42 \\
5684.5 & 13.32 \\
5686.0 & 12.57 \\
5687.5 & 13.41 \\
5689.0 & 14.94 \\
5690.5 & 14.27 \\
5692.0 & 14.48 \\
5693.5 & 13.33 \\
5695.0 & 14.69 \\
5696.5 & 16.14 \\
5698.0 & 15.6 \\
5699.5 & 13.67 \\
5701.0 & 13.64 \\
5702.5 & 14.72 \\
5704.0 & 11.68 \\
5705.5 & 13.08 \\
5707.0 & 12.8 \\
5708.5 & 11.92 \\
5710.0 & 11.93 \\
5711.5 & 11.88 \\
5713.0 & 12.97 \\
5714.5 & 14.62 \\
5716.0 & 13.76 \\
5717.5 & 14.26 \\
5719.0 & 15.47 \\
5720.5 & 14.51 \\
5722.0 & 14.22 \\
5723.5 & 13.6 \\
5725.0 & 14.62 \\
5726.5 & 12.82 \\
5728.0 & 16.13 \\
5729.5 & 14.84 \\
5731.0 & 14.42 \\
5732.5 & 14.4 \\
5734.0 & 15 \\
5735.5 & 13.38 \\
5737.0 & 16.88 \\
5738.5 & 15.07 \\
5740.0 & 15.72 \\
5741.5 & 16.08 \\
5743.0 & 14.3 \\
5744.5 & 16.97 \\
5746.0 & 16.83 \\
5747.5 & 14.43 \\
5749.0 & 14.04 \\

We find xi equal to -0.4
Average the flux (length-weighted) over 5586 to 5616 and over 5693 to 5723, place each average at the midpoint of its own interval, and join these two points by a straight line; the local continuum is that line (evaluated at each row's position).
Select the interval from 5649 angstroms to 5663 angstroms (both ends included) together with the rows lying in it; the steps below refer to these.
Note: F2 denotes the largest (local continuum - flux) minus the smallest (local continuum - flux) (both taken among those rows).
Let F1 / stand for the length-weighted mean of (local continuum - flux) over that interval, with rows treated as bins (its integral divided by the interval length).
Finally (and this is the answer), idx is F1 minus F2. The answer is -4.7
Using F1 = 0.5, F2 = 5.2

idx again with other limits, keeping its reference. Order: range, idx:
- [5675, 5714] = -4.4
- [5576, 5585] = -4.9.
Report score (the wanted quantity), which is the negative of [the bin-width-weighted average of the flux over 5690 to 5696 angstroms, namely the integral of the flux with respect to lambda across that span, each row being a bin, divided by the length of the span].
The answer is -14.3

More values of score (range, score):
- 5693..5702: -14.6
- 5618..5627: -13.7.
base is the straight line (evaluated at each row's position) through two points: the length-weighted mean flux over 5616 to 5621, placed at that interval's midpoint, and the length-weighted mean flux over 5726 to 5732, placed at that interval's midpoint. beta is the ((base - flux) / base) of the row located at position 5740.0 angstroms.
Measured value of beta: -0.07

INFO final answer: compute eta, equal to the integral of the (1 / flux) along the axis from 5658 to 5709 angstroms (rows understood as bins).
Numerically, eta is 3.8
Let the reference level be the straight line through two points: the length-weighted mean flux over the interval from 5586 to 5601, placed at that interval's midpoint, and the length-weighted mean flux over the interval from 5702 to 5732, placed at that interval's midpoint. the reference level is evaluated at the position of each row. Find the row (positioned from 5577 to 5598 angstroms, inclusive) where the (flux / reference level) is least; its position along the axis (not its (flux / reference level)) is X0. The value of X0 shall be 5581.0 angstroms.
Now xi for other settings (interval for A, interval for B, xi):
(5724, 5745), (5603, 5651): -0.8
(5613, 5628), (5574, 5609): 1.4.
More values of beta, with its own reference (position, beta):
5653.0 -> -0.16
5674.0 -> 0.03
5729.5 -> -0.01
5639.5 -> -0.02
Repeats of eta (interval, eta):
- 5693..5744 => 3.6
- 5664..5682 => 1.3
